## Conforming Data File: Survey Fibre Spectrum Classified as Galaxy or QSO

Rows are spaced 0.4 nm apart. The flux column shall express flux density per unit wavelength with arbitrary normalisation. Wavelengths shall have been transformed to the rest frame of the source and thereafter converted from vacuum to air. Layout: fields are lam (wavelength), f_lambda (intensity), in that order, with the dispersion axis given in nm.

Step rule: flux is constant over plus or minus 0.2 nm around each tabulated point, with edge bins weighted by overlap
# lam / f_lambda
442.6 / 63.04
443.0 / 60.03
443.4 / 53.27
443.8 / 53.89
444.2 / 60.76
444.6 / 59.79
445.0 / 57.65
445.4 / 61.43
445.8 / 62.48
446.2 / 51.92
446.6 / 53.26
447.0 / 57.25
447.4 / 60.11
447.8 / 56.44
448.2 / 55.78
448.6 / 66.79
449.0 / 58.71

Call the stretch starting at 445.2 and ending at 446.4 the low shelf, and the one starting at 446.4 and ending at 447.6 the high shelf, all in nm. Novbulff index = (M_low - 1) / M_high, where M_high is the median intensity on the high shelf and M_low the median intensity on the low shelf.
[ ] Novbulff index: 1.06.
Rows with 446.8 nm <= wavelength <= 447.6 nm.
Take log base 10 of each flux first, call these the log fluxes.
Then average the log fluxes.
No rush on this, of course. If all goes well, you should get 1.77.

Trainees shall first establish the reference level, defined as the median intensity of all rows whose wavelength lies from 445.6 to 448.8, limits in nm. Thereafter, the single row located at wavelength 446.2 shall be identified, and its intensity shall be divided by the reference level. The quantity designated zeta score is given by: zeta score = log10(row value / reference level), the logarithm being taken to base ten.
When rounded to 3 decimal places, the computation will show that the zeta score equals -0.039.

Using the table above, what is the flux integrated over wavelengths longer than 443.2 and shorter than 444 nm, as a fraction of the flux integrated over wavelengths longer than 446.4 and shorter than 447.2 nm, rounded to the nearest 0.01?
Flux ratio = 0.97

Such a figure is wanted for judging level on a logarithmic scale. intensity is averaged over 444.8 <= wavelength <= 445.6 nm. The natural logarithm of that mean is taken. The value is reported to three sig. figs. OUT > 4.09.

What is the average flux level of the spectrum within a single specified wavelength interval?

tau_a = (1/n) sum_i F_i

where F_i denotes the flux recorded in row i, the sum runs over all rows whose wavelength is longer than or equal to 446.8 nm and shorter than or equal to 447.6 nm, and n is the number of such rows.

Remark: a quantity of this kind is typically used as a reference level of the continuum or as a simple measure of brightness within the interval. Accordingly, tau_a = 58.7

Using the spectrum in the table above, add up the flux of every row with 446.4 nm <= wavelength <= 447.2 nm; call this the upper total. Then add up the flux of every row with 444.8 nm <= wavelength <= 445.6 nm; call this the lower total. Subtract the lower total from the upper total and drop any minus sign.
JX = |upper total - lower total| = 8.6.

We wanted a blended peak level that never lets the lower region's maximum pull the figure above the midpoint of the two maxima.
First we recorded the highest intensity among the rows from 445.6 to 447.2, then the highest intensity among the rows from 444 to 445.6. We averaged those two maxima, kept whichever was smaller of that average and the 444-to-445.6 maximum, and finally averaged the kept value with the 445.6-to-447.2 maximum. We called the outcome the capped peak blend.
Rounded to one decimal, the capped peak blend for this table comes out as 62.0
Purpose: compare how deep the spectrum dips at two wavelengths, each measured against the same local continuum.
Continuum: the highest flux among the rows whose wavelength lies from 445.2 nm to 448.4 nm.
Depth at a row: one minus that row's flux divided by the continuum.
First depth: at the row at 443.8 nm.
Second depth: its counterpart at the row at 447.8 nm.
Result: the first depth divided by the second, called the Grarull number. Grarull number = 1.4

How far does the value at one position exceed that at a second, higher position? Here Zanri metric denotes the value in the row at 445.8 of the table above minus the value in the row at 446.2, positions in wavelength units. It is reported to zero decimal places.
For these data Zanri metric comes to 11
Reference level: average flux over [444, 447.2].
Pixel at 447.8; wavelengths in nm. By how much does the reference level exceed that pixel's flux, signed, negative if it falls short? 2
